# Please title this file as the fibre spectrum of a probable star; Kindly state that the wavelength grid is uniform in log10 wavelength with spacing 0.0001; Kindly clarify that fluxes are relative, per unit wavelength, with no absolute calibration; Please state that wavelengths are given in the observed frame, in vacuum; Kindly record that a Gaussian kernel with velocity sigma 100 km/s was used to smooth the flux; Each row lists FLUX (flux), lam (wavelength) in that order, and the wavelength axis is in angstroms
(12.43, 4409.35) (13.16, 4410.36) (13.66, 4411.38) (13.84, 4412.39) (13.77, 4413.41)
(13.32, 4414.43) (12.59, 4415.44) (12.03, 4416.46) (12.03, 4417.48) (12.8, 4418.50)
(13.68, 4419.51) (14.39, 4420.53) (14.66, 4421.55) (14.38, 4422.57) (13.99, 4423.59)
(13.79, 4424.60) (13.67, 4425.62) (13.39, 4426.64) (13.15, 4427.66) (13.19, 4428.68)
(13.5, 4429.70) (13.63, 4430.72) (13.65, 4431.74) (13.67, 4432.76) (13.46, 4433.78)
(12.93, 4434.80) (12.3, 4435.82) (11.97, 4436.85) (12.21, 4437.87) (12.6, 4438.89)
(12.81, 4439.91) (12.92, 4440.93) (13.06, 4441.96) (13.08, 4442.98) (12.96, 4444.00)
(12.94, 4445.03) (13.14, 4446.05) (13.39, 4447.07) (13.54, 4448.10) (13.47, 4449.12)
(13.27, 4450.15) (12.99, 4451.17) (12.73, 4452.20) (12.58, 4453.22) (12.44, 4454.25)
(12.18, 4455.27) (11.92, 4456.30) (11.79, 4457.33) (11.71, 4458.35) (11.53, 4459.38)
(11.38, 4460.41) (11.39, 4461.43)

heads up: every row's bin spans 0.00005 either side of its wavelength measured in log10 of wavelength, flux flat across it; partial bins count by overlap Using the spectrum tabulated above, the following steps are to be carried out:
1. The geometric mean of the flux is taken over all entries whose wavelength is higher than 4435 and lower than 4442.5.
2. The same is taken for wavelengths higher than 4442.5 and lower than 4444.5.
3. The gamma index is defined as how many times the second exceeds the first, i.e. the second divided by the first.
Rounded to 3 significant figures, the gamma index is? 1.04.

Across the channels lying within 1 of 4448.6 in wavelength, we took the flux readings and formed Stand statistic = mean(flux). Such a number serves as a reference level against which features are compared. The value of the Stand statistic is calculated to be 13.5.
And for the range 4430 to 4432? 13.6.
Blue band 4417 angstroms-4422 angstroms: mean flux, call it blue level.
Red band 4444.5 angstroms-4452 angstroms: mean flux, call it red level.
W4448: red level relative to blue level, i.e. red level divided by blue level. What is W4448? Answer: 0.98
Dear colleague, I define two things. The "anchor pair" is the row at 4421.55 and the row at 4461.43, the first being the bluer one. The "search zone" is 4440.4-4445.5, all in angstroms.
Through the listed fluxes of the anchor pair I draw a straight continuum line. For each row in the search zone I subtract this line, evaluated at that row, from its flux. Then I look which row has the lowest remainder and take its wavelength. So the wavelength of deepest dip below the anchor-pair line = 4440.93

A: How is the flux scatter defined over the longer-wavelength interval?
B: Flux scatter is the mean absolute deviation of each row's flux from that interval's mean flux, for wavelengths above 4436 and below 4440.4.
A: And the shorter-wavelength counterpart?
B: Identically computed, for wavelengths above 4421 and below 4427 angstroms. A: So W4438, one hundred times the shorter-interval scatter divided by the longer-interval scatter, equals 118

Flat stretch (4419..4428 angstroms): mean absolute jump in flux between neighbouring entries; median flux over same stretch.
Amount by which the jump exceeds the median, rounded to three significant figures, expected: -13.5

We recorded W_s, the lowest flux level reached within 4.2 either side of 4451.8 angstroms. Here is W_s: 12.18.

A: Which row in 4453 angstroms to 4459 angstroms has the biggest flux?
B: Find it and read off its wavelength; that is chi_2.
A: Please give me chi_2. 4453.22 angstroms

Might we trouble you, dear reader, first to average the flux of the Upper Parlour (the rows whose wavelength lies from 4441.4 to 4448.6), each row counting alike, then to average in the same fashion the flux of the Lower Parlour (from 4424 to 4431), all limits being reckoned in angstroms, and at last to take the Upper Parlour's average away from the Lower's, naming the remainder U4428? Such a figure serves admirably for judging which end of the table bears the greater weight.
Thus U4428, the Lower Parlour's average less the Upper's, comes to 0.3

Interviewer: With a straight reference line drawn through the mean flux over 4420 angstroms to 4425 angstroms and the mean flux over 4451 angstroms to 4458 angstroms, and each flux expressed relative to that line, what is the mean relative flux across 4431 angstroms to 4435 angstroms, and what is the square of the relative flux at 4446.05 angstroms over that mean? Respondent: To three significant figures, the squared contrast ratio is 1.07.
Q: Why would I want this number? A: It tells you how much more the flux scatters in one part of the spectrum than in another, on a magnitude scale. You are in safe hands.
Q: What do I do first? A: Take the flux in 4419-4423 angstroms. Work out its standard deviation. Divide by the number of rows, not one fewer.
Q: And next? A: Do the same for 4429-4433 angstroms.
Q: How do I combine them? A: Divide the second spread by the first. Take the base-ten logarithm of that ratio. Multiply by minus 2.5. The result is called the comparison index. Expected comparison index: 1.84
